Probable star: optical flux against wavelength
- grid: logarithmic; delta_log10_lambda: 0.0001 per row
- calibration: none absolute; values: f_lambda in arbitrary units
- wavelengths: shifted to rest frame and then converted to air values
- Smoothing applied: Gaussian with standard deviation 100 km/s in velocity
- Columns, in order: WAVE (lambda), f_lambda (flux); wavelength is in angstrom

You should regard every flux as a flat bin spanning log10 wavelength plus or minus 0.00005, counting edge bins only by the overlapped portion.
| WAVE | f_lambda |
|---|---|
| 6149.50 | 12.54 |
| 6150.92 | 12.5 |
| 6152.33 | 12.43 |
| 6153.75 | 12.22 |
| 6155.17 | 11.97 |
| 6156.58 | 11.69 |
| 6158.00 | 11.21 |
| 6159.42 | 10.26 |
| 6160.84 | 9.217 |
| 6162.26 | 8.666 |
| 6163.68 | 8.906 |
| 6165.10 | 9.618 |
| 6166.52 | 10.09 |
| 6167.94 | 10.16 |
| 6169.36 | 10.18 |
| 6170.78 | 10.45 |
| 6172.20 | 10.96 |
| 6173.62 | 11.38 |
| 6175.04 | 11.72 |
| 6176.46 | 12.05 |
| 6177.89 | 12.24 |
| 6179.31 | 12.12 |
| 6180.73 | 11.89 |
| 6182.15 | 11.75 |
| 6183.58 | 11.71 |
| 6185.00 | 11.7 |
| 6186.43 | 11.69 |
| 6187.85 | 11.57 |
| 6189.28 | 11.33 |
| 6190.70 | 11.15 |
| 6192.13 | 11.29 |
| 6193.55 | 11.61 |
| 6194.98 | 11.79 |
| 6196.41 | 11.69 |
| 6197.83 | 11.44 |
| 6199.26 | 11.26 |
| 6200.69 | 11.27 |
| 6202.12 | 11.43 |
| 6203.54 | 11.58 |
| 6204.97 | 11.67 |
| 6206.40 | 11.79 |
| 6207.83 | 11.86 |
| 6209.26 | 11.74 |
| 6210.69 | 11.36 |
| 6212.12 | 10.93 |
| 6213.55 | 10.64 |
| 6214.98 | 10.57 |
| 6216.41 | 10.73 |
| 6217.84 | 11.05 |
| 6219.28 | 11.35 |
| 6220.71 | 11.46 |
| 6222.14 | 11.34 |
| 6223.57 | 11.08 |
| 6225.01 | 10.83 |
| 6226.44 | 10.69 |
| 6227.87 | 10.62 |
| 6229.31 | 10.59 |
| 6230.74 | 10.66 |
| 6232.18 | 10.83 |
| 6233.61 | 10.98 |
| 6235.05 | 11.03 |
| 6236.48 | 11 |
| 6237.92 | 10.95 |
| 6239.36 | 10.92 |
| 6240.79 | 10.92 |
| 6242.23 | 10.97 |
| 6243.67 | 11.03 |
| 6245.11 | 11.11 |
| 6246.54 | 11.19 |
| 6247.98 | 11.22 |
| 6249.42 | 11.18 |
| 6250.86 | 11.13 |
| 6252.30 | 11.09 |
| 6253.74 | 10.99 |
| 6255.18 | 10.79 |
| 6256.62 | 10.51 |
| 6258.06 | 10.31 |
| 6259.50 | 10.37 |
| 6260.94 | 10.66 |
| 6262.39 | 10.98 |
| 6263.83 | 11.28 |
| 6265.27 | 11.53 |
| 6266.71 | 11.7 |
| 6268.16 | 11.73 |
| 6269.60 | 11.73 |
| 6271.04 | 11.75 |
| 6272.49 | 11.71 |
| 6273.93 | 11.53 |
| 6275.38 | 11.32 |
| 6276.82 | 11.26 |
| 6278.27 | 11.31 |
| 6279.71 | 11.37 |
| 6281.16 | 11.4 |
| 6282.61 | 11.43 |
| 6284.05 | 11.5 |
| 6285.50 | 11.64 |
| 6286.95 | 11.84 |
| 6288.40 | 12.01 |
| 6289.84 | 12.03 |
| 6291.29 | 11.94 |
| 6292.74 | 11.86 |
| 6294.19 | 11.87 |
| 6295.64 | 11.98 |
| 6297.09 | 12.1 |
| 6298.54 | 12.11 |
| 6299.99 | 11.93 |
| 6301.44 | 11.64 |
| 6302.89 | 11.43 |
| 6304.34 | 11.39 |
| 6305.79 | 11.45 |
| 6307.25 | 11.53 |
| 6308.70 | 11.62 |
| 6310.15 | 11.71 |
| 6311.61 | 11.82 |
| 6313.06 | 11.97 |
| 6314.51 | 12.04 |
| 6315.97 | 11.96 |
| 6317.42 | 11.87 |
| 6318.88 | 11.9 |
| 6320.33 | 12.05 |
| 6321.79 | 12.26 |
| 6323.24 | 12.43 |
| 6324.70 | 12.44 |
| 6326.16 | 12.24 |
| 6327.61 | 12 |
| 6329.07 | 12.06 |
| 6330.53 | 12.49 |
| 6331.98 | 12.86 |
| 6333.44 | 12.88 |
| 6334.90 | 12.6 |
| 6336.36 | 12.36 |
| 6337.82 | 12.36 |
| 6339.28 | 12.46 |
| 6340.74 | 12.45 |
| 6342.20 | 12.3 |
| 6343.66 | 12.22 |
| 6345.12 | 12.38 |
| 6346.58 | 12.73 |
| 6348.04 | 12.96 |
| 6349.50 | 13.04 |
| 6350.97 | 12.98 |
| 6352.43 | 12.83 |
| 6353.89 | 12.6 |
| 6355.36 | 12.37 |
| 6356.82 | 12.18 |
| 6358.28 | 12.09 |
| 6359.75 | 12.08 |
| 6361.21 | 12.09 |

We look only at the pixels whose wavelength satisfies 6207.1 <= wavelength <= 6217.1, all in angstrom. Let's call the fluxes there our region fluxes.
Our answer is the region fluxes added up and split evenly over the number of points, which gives 11.1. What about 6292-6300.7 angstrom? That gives 12.0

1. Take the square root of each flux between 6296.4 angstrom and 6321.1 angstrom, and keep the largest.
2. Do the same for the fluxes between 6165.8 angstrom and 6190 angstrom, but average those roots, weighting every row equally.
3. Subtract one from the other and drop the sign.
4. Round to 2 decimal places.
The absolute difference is 0.11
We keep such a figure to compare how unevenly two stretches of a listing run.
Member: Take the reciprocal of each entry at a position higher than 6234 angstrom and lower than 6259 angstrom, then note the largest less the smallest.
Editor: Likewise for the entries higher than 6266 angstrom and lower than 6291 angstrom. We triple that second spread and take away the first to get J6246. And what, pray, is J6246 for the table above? 0.009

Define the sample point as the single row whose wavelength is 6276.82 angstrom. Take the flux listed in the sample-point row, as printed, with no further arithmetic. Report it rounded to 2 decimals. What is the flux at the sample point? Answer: 11.26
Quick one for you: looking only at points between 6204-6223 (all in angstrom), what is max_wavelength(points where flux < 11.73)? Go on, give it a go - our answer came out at 6222.14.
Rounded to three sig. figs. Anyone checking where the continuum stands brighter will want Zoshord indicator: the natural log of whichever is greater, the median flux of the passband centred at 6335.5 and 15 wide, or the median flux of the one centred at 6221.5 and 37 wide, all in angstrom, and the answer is 2.52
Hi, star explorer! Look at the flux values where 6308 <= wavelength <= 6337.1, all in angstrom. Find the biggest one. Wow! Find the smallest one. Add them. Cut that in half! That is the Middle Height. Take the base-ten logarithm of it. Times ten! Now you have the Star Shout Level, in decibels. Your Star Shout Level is 10.9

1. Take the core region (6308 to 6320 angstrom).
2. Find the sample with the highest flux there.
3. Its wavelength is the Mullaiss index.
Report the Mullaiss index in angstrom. 6314.51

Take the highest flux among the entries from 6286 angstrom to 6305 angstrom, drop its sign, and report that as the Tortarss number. 12.1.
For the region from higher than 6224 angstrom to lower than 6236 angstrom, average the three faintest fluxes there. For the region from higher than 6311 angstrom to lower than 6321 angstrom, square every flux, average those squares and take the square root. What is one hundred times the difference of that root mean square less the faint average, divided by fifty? 2.6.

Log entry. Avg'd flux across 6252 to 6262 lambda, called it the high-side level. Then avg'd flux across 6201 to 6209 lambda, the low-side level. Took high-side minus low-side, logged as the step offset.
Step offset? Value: -1.0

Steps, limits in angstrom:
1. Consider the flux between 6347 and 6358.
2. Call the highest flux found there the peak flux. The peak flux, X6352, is 13.04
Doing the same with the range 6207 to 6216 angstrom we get 11.86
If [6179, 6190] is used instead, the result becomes 12.12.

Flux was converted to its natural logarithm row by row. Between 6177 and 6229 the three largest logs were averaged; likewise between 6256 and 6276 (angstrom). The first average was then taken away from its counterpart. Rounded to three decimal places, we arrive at -0.029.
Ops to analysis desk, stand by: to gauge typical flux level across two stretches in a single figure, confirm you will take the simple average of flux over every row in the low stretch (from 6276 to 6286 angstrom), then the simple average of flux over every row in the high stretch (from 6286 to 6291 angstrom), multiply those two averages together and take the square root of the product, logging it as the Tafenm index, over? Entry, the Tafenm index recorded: 11.7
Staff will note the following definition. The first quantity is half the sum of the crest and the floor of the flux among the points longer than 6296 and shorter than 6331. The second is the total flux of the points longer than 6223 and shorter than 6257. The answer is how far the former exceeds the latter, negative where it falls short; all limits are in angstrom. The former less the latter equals -250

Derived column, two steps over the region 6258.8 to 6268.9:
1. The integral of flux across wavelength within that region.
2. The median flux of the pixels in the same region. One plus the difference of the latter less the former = -101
